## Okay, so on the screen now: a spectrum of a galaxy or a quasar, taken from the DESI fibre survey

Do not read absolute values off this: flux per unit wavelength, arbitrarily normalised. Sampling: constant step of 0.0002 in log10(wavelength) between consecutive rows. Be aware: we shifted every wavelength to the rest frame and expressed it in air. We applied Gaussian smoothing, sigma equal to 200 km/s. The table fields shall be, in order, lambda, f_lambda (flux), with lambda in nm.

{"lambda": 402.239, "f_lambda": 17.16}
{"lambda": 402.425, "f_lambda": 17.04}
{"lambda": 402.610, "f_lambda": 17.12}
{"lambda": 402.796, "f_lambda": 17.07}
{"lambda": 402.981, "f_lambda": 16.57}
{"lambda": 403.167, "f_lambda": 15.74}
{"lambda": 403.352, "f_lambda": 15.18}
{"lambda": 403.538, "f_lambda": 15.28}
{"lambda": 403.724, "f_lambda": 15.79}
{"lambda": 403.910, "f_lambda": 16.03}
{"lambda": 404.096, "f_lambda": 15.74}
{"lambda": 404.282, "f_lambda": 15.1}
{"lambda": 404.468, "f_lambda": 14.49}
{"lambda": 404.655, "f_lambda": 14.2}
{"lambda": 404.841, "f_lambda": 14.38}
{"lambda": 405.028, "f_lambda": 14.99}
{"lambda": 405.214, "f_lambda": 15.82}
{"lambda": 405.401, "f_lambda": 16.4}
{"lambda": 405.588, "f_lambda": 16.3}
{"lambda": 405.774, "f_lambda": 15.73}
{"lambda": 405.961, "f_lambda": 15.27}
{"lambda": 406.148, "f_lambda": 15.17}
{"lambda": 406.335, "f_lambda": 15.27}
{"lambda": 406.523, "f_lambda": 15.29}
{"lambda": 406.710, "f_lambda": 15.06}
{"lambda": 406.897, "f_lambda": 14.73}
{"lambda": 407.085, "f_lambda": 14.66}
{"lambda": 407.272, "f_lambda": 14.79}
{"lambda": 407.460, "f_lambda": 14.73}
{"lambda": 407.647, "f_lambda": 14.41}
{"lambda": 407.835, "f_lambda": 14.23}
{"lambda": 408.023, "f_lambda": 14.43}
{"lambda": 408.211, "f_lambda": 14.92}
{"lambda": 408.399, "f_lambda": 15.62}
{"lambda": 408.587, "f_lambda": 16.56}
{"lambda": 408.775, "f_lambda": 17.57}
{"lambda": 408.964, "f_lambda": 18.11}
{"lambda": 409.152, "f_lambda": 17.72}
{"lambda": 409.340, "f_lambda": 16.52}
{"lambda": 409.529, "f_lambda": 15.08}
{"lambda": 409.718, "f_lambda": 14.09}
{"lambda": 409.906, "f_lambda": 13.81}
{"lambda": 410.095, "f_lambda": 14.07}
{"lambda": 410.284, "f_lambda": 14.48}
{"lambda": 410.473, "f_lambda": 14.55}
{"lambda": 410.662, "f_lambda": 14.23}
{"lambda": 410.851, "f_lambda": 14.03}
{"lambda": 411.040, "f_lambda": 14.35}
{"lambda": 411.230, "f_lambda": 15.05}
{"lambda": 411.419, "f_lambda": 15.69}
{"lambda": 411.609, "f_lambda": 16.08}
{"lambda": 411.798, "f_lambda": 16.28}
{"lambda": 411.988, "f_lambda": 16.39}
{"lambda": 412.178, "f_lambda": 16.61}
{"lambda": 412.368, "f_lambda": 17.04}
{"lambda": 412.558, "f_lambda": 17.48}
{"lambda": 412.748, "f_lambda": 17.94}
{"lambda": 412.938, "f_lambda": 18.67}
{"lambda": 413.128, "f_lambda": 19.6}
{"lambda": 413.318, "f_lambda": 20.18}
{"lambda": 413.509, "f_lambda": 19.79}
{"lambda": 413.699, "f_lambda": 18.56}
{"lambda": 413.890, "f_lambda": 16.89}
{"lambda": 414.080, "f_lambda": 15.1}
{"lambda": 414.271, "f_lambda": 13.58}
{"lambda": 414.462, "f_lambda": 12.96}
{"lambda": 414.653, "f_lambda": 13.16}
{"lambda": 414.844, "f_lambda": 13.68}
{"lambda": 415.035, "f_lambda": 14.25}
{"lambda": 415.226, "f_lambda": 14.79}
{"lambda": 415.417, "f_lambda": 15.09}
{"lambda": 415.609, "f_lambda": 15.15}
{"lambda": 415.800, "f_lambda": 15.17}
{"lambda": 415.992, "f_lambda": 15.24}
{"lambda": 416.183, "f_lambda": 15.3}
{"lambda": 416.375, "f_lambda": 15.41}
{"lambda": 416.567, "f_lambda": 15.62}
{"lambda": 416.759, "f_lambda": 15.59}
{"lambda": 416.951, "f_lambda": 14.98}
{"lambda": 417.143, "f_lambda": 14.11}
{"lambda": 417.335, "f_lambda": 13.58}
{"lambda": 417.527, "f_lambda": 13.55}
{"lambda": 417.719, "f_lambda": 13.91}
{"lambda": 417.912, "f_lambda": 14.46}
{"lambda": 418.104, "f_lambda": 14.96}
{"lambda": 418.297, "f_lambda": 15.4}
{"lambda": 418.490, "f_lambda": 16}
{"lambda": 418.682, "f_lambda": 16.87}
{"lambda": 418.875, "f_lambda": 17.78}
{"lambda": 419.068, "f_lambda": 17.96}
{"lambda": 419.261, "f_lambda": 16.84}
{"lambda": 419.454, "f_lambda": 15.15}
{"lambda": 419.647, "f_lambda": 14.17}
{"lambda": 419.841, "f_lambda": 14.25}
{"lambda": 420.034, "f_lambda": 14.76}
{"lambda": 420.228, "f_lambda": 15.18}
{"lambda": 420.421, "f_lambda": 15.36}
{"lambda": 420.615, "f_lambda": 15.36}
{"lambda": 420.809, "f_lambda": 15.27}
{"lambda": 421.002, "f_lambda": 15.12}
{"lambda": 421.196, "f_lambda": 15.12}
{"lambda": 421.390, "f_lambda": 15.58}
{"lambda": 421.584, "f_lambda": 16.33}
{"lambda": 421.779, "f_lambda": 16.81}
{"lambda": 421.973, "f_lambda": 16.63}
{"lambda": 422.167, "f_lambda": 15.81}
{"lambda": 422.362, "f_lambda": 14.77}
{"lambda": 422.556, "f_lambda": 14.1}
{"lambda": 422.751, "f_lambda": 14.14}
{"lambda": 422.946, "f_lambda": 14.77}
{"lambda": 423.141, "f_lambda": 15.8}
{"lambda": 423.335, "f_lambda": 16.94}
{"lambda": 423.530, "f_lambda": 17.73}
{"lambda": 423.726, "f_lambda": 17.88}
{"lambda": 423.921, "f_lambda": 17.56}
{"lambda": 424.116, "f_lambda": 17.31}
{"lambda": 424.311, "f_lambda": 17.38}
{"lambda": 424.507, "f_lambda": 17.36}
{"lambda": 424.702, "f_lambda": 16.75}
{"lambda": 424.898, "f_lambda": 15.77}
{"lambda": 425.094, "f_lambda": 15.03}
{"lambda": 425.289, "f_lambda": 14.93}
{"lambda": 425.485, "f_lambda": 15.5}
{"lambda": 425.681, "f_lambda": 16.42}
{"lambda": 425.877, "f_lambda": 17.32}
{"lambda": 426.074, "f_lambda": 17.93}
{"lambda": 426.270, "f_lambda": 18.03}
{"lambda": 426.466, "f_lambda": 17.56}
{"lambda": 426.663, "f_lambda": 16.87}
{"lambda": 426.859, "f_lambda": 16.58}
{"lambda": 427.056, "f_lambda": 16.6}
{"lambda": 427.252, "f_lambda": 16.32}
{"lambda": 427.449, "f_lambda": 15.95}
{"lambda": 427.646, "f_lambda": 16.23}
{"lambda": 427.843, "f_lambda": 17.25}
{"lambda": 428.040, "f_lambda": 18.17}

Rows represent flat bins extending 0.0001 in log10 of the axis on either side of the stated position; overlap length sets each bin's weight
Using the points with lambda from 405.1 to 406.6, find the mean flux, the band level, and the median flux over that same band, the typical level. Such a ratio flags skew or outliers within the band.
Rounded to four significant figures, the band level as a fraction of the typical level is 1.009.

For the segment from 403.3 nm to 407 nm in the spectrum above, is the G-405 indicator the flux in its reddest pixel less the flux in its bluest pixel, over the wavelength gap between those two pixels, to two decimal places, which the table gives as -0.13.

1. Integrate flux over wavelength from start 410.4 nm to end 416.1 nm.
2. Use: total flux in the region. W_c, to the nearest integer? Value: 91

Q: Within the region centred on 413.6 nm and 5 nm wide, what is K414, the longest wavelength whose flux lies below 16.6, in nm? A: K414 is 415.992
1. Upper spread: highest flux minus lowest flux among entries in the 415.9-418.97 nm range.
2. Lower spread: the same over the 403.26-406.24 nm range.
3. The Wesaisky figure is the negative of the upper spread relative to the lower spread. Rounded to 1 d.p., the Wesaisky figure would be -1.9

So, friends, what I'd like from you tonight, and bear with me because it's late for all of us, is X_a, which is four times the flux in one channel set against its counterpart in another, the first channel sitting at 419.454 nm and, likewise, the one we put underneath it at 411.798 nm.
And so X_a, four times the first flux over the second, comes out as 3.7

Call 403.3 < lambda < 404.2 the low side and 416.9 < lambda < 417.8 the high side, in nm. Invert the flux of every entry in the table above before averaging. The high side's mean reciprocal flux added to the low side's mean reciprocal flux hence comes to 0.136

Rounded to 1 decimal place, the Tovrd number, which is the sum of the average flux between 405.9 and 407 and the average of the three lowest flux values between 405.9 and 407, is 30.1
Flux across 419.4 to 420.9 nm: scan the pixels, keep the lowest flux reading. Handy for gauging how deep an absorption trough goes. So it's 14.17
